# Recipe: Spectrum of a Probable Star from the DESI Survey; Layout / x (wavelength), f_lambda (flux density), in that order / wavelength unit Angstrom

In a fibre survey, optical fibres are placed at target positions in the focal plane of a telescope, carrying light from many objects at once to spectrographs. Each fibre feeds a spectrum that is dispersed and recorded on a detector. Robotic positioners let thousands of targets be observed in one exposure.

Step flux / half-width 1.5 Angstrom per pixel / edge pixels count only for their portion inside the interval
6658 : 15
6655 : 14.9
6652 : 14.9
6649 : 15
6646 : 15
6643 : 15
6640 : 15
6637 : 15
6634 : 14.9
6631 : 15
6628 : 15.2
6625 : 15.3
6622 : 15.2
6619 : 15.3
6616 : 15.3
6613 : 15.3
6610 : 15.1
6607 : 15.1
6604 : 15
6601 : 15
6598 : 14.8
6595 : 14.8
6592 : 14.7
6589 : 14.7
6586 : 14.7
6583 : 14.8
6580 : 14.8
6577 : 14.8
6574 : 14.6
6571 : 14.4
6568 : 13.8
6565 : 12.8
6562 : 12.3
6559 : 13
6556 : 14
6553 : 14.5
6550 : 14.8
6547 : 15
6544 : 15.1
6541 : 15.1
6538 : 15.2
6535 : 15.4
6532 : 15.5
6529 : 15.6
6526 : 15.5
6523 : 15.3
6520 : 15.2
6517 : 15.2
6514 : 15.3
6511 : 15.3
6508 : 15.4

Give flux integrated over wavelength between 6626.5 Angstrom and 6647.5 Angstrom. 315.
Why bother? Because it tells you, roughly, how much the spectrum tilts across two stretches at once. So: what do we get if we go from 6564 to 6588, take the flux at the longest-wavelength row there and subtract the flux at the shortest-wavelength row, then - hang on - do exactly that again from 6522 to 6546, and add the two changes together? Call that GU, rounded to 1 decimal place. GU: 1.7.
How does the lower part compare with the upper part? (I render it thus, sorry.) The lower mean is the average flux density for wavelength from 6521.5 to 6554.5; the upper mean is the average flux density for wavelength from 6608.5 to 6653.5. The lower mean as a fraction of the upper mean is 1.01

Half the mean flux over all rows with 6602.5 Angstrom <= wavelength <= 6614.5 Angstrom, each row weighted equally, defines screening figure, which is 7.56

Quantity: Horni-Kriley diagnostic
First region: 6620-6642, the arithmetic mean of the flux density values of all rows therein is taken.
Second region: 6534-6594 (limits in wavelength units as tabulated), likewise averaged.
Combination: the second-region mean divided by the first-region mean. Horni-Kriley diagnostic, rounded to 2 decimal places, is 0.96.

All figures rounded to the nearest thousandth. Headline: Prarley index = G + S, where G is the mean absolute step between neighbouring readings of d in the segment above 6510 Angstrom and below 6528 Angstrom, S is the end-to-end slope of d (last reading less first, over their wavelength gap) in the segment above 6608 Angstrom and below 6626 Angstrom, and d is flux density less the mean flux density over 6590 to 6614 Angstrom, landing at 0.093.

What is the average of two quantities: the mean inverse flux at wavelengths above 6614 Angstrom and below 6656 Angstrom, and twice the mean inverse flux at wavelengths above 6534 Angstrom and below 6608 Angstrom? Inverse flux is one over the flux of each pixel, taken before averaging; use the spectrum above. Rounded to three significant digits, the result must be 0.102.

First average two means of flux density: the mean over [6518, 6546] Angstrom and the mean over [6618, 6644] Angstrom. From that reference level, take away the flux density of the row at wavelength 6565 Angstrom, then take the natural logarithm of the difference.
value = 0.88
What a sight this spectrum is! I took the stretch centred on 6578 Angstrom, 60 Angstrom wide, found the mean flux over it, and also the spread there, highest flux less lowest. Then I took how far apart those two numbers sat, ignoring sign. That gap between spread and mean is 11.6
